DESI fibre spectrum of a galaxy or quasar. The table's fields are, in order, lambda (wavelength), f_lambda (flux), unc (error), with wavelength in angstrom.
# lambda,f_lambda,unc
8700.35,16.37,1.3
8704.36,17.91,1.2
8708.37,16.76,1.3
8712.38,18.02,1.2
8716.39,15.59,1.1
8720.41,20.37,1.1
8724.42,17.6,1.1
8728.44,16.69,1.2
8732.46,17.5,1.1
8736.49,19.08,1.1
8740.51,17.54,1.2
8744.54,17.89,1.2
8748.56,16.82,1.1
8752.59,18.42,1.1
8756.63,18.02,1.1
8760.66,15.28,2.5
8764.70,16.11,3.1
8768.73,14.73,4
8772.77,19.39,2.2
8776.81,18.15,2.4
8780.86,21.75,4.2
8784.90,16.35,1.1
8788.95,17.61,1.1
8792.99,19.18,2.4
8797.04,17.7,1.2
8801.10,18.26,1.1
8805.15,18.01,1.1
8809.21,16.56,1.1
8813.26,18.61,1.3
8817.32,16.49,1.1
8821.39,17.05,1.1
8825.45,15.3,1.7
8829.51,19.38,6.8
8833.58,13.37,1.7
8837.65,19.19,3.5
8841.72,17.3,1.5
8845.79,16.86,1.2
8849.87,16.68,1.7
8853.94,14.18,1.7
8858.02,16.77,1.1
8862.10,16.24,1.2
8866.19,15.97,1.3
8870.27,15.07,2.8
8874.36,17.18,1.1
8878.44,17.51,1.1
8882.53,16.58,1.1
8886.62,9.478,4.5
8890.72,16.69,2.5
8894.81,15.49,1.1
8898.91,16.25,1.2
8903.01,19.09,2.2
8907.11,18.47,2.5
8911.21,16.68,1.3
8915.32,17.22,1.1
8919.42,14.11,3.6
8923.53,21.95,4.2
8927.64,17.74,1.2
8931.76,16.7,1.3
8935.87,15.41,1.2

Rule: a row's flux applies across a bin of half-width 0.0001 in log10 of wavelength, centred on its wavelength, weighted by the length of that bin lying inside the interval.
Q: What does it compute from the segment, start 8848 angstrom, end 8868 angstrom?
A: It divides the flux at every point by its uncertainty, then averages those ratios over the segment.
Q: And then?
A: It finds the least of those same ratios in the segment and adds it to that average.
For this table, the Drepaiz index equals 20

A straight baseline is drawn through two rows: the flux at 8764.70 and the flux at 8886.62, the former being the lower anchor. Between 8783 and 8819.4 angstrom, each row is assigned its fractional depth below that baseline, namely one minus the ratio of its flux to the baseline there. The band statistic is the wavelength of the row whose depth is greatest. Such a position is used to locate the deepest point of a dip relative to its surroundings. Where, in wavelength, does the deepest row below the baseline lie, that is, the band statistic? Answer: 8784.90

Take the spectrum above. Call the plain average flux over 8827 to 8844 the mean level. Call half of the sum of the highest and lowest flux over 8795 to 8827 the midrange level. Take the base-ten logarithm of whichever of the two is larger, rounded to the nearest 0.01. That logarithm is 1.24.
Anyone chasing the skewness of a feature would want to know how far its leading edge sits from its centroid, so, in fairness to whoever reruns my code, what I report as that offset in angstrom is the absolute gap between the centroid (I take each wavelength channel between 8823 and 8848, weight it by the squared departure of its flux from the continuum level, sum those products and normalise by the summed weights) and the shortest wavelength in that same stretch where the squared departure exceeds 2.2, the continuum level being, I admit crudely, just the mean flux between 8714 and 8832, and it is 6.8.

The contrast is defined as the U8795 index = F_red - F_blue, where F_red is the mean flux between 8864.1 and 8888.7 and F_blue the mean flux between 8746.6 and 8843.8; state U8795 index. -2.16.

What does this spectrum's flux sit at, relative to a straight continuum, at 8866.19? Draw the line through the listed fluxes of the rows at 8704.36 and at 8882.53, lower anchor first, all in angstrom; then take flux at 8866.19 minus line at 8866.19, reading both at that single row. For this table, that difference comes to -1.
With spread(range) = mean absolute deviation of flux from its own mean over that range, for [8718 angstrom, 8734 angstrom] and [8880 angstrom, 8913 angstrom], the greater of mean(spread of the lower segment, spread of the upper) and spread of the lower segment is 1.5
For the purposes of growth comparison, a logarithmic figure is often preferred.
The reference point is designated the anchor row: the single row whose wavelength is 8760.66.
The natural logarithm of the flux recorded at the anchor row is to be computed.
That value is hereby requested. 2.73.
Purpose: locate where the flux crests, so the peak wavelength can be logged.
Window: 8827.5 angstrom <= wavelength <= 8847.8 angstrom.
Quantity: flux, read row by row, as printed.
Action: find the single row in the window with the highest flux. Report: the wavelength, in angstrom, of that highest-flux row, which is 8829.51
